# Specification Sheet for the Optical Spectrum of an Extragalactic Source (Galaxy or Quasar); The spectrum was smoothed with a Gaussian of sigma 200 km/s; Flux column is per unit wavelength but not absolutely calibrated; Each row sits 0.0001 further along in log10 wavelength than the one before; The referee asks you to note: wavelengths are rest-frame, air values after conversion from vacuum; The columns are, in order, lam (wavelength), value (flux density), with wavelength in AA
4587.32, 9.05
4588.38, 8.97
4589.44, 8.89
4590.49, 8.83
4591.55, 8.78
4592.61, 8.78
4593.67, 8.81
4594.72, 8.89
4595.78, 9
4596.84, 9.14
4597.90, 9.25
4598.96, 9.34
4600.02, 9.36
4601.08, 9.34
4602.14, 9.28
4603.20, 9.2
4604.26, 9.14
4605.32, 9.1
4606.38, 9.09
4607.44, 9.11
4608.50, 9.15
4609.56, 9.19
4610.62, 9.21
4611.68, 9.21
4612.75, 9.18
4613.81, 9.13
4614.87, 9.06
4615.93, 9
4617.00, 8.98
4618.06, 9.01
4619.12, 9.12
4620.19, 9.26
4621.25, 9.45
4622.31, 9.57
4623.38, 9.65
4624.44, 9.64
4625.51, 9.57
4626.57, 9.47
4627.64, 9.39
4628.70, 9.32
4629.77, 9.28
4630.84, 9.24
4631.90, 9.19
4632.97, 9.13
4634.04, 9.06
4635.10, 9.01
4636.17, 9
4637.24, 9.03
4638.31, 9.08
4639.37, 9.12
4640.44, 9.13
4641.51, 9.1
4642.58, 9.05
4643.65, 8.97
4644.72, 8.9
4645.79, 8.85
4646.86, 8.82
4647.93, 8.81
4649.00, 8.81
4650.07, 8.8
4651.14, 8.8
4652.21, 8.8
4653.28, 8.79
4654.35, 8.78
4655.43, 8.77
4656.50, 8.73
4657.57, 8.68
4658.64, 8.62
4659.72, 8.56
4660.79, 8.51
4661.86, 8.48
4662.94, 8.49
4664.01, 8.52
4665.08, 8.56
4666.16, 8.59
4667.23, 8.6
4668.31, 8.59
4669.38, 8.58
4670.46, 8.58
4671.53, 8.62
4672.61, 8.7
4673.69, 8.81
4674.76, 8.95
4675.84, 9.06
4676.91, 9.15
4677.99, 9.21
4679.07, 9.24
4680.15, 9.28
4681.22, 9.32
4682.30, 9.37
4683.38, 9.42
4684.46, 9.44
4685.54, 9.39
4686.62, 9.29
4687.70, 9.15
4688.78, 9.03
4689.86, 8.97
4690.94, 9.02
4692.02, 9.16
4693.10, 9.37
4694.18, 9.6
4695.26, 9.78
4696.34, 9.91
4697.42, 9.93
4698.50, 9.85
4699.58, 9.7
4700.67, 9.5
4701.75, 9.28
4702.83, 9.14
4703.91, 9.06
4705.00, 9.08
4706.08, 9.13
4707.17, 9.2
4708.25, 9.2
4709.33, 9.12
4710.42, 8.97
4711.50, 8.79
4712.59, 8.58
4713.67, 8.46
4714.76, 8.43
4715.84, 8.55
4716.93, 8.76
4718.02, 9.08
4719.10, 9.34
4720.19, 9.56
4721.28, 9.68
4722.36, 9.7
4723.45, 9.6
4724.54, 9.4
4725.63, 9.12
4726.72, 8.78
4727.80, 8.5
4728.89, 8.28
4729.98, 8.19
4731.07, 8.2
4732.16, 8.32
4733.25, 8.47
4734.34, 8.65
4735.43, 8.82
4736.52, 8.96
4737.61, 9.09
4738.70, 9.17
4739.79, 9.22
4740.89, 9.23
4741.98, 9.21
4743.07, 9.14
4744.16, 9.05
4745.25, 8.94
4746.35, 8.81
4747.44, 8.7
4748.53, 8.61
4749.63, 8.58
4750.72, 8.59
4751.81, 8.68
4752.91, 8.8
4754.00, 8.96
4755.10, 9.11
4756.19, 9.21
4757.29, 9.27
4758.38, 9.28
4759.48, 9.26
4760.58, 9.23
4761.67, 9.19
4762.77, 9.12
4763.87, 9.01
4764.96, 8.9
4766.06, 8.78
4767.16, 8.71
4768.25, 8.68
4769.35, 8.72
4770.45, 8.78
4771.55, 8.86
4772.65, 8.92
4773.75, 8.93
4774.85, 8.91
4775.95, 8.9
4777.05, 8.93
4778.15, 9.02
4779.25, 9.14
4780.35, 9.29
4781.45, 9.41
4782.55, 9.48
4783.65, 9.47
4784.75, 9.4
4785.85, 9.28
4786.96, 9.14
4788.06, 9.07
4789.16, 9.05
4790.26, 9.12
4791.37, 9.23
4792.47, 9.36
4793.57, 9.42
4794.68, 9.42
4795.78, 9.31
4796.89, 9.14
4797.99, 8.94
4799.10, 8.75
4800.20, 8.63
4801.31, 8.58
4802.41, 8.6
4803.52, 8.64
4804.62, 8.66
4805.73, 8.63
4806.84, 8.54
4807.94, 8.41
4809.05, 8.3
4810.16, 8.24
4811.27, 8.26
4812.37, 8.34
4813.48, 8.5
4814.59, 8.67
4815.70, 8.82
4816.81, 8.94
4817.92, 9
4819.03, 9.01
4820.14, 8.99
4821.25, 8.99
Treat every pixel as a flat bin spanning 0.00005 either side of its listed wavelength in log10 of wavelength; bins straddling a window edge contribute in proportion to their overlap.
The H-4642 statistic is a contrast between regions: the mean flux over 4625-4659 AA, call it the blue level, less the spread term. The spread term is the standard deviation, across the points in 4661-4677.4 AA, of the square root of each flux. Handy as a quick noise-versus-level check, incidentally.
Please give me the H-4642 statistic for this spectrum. 8.97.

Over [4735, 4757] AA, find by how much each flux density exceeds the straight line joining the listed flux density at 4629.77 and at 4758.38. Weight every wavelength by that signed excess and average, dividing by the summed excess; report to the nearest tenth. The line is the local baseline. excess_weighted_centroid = 4747.2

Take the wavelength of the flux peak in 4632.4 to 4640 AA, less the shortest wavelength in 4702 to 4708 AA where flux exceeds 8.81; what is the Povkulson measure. -69.9 AA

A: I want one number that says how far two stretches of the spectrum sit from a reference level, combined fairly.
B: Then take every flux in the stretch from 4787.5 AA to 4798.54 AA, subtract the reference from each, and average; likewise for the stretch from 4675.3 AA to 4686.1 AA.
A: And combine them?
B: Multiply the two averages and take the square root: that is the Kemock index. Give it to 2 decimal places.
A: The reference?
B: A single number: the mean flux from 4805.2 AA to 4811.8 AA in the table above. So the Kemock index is 0.85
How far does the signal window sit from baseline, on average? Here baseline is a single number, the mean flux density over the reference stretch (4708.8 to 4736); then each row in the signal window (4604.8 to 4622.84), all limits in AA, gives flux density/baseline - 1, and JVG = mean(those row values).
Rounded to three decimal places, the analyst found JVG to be 0.035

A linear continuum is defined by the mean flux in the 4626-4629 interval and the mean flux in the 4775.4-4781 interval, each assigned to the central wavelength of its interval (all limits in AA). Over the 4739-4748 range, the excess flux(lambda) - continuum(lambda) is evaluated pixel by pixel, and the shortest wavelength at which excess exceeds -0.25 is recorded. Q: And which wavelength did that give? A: 4739.79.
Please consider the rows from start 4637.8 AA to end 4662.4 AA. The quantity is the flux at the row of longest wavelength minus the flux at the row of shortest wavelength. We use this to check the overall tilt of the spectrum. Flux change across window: -0.6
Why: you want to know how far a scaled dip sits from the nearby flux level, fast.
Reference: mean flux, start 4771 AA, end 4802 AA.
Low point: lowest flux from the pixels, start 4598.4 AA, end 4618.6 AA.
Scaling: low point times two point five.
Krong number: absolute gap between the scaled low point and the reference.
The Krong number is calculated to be 13.3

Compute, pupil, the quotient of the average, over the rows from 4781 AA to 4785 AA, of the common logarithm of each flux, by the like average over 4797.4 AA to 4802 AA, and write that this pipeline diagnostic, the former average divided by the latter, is 1.04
